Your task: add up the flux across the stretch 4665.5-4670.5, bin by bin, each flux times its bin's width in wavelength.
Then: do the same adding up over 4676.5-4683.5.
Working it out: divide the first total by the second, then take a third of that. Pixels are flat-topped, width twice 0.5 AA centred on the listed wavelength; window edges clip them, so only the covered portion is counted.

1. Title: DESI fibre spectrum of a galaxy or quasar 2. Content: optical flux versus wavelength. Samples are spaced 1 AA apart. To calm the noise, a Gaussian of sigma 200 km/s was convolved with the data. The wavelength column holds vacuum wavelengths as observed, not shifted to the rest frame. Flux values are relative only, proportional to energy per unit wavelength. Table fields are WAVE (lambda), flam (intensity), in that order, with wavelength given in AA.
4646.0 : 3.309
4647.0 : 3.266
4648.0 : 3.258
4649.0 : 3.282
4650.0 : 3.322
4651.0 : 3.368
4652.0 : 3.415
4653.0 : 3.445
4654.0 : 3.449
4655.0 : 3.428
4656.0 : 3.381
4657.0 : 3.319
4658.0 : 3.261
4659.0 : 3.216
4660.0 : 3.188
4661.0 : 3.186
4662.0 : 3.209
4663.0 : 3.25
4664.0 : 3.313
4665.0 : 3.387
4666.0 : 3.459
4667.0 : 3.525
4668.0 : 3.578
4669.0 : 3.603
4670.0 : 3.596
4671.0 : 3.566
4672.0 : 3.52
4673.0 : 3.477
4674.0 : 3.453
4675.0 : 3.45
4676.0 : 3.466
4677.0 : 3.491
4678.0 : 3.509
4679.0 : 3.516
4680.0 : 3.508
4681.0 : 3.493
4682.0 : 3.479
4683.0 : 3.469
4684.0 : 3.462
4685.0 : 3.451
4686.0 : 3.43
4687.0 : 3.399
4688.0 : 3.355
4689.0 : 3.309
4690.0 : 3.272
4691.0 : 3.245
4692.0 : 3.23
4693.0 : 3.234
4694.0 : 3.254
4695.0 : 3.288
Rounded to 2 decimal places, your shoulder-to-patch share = 0.24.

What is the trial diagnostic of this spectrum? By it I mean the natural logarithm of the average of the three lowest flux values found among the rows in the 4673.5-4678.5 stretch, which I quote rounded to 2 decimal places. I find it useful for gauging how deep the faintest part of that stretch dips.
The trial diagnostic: 1.24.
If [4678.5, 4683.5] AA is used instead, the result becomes 1.25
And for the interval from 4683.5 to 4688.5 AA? 1.22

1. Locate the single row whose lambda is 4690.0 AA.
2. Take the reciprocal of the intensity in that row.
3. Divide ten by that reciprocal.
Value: 32.7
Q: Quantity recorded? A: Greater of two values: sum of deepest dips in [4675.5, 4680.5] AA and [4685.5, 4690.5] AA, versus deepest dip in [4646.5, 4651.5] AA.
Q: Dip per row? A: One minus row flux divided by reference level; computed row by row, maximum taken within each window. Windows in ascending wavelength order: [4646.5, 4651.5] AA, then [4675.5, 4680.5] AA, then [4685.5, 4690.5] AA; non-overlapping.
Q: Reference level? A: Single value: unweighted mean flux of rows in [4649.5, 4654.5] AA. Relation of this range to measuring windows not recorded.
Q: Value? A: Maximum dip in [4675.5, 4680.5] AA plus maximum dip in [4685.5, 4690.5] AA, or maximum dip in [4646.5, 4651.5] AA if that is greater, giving 0.042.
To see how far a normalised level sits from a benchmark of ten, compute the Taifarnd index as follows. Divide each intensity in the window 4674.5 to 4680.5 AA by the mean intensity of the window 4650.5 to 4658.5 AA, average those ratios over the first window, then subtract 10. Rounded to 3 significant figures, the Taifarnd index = -8.97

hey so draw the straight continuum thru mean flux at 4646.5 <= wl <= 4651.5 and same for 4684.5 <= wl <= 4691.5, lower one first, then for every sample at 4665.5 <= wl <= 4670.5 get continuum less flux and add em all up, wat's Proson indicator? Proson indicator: -1.1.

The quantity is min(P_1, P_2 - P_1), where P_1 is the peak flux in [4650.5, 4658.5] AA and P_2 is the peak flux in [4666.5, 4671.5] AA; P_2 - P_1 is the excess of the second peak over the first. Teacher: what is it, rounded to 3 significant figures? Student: 0.154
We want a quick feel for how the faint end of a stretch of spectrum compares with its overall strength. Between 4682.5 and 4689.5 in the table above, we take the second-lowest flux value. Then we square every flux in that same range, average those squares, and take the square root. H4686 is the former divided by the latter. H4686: 0.984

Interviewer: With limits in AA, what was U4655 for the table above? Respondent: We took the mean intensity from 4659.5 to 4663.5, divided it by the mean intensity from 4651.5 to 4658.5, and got 0.95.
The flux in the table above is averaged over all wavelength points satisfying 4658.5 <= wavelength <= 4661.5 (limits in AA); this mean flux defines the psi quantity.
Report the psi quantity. 3.20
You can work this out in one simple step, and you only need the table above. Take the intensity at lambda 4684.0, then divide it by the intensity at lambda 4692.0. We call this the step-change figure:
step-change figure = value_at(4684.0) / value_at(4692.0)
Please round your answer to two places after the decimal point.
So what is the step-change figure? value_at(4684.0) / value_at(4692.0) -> 1.07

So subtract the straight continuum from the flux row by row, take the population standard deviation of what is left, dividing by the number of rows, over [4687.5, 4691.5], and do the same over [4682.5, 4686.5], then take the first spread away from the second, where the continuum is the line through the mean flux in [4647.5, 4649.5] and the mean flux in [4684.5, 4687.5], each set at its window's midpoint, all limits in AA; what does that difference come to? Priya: -0.03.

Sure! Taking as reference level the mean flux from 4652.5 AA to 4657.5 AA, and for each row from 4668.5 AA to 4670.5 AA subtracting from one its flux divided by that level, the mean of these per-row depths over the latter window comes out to -0.057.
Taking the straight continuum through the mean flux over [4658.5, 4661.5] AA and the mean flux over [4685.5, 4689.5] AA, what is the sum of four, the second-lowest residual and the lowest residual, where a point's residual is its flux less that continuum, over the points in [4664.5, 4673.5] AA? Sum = 4.36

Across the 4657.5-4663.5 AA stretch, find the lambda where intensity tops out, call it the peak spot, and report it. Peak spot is 4658.0 AA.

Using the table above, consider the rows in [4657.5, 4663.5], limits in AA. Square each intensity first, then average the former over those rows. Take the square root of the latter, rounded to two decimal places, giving 3.22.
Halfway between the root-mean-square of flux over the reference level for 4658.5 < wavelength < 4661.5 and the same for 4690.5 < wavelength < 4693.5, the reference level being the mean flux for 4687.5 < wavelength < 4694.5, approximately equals 0.98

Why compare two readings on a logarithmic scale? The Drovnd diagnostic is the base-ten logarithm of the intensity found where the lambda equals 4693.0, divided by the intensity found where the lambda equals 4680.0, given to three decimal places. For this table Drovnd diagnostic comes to -0.035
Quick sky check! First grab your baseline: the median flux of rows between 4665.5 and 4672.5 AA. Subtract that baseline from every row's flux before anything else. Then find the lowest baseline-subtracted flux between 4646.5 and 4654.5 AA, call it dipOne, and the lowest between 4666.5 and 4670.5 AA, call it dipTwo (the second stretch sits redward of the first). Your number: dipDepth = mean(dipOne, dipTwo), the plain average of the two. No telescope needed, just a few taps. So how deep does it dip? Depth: -0.17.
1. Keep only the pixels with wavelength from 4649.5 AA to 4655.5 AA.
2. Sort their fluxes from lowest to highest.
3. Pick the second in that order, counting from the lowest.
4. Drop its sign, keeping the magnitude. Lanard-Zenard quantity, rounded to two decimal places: 3.37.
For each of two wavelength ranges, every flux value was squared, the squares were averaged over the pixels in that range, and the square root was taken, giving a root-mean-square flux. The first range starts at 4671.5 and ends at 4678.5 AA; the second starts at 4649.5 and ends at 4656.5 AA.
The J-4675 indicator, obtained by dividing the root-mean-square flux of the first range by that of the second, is 1.02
